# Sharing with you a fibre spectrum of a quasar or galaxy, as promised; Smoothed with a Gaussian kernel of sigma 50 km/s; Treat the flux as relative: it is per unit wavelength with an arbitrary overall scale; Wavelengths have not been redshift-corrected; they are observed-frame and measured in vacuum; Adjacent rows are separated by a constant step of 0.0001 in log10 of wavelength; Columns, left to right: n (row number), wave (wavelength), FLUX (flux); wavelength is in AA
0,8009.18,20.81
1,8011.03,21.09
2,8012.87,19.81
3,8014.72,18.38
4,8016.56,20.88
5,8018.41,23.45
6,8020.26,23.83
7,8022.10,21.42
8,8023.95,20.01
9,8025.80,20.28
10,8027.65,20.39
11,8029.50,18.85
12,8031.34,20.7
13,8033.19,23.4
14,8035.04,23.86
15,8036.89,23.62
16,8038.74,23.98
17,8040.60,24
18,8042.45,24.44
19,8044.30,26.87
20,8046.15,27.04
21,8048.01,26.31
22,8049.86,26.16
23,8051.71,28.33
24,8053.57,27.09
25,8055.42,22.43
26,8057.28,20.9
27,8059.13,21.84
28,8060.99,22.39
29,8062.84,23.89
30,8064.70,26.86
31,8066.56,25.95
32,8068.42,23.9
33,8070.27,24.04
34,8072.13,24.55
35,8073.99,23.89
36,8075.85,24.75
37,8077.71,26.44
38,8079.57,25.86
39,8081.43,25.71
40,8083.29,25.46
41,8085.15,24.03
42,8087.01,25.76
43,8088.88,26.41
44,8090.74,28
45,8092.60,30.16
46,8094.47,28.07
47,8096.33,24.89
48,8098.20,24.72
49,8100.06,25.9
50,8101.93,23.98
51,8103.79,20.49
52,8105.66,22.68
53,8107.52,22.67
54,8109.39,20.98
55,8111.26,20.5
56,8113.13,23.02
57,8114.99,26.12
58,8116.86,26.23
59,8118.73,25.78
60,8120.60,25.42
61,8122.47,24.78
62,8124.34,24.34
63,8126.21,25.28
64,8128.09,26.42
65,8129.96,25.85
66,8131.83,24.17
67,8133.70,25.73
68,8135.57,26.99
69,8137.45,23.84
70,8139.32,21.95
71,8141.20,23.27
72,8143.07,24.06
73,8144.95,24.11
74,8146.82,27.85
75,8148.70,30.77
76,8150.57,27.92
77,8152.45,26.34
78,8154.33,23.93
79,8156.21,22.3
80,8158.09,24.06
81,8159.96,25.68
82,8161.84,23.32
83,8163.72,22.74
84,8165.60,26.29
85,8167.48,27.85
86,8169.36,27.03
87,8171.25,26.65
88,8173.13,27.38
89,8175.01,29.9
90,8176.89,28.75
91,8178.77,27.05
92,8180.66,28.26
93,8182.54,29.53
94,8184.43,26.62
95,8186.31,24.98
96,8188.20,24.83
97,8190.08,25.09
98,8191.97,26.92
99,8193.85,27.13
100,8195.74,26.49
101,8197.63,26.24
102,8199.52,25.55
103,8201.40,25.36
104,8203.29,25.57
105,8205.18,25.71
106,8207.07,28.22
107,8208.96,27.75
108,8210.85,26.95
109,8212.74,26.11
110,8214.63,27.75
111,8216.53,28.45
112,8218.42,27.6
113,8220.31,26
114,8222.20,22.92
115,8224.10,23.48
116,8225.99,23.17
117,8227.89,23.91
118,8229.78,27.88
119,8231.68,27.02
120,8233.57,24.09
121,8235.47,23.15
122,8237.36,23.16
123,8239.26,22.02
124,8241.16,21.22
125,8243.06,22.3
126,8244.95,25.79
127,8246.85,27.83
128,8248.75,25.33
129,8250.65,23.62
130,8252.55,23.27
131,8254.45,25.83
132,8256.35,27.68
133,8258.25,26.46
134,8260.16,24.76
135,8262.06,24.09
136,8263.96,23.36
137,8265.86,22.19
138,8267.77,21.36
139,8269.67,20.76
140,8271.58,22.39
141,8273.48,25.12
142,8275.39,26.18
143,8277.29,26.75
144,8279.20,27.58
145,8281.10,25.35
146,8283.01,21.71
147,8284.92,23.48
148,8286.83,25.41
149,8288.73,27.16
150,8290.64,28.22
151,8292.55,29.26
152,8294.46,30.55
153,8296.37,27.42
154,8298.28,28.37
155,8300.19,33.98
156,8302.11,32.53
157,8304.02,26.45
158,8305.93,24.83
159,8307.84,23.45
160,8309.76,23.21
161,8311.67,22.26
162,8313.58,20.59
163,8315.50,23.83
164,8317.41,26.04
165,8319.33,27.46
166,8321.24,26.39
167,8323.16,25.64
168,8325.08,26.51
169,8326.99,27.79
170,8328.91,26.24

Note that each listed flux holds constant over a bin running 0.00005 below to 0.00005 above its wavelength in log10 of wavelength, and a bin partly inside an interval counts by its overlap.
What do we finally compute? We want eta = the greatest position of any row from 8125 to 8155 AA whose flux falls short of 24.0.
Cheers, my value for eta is 8154.33 AA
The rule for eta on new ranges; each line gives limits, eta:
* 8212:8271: 8269.67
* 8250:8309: 8307.84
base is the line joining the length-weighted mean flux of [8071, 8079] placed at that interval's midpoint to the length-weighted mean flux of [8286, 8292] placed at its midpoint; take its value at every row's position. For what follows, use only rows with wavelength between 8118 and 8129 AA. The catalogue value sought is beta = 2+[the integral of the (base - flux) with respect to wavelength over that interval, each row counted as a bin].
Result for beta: 3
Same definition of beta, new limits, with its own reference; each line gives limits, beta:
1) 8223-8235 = 22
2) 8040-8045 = -1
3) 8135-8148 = 15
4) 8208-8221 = -9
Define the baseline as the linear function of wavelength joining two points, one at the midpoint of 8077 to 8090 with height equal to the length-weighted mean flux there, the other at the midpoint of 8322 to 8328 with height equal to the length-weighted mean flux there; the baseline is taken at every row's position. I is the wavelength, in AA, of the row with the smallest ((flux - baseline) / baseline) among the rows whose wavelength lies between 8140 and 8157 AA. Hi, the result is 8156.21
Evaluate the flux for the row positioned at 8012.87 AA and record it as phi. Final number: 19.81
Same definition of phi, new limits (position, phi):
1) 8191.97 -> 26.92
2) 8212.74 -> 26.11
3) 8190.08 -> 25.09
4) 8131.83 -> 24.17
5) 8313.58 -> 20.59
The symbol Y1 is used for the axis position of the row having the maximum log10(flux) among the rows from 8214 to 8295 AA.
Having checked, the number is 8294.46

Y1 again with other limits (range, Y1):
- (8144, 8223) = 8148.70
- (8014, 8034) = 8020.26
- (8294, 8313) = 8300.19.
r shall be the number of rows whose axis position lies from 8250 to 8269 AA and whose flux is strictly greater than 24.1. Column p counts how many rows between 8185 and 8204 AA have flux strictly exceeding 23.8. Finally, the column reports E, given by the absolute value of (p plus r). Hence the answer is 14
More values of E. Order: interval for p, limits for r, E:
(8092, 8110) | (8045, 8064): 11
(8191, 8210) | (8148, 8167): 15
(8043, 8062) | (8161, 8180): 14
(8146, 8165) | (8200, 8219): 17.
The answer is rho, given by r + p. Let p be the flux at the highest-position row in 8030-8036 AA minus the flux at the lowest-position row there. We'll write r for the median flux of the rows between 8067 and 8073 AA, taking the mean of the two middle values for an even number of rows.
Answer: 27.2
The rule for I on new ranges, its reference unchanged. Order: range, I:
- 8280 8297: 8283.01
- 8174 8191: 8188.20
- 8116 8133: 8131.83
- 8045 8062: 8057.28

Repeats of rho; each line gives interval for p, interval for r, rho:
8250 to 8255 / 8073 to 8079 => 27.0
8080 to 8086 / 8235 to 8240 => 21.5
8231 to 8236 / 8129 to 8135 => 21.9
